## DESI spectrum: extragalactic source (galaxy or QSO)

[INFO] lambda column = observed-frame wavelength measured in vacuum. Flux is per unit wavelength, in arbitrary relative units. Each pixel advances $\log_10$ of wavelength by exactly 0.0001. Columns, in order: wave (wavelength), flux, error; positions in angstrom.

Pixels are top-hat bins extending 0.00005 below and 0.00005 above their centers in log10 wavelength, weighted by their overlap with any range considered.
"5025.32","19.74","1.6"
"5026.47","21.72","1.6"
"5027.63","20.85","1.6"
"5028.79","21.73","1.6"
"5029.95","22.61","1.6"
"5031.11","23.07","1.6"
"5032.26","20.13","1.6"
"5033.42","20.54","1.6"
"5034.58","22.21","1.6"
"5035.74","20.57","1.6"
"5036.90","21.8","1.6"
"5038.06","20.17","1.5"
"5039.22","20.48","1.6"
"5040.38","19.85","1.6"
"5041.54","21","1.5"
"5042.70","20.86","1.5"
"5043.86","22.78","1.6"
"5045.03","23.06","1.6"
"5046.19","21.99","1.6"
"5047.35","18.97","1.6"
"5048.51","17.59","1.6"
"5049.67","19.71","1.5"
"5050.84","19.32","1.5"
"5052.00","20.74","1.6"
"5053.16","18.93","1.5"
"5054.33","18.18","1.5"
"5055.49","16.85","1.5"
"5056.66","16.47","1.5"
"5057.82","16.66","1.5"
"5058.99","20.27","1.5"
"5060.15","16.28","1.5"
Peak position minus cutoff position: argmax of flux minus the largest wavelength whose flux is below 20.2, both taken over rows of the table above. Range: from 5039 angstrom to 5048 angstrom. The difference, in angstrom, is -2.3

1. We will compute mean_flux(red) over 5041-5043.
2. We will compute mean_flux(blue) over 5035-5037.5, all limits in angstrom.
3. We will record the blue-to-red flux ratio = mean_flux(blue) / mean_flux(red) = 1.01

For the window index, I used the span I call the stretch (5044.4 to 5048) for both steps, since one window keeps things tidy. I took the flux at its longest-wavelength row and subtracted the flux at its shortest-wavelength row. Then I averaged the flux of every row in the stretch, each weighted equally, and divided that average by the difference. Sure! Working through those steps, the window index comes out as -5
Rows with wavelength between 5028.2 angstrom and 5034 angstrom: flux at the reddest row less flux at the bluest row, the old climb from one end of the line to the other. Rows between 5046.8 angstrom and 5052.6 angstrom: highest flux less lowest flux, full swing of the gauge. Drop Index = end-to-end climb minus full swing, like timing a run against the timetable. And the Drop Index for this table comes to -4.3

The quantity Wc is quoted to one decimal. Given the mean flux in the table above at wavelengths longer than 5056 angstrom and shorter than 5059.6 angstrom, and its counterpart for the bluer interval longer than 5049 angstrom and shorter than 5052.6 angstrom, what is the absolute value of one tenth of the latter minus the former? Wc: 15.8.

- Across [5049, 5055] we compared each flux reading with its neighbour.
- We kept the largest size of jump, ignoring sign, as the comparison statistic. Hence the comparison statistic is 1.8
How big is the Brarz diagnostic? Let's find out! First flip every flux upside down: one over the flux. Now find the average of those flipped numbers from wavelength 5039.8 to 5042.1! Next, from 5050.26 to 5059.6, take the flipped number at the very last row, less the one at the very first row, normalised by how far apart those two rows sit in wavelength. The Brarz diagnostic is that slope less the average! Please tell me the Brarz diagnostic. -0.049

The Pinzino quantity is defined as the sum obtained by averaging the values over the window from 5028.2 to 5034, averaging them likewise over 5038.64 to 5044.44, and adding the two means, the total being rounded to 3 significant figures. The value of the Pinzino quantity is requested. 42.6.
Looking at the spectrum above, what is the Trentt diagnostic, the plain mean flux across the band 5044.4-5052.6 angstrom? 20.2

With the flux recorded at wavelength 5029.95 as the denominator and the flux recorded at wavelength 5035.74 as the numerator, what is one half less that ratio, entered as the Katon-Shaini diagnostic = -0.41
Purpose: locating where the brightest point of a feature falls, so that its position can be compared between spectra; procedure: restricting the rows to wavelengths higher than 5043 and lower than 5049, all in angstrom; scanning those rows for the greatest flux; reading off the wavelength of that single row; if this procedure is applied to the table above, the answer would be 5045.03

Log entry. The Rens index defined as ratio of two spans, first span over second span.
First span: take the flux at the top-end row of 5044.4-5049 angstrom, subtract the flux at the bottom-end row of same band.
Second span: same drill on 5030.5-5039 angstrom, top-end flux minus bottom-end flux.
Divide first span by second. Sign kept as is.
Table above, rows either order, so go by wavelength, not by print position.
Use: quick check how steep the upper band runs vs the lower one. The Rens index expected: 1.9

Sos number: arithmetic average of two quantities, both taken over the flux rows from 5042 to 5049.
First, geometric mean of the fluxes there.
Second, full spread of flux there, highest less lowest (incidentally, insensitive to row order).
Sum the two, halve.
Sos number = 13.1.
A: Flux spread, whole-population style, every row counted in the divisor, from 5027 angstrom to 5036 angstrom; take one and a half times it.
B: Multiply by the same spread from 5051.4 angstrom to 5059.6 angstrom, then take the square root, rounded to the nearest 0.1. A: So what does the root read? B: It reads 1.6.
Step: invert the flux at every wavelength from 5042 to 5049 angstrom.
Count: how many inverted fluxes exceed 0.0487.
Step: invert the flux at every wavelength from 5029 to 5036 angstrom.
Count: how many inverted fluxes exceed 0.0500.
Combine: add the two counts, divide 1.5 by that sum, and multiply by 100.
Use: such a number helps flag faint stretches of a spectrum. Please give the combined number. 75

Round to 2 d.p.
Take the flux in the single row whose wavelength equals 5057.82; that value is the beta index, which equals 16.66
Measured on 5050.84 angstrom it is 19.32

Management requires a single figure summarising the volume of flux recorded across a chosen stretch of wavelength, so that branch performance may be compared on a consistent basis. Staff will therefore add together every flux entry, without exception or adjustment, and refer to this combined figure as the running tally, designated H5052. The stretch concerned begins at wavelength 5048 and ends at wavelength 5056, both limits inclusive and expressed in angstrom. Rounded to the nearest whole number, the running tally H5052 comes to 131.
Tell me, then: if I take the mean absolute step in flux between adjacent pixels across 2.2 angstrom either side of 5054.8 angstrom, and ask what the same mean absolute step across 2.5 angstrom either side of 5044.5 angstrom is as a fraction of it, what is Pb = 1.33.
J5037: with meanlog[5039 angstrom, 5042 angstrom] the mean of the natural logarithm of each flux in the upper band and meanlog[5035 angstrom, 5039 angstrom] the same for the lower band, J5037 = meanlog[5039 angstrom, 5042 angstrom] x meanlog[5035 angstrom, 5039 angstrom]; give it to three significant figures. 9.16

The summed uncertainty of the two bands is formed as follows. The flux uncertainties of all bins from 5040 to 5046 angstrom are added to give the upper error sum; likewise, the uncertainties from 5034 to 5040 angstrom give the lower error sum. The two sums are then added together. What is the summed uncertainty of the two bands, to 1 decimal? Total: 15.7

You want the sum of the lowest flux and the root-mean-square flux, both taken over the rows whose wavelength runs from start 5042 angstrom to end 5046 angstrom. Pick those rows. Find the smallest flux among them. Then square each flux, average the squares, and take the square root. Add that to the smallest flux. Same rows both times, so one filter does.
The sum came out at 43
